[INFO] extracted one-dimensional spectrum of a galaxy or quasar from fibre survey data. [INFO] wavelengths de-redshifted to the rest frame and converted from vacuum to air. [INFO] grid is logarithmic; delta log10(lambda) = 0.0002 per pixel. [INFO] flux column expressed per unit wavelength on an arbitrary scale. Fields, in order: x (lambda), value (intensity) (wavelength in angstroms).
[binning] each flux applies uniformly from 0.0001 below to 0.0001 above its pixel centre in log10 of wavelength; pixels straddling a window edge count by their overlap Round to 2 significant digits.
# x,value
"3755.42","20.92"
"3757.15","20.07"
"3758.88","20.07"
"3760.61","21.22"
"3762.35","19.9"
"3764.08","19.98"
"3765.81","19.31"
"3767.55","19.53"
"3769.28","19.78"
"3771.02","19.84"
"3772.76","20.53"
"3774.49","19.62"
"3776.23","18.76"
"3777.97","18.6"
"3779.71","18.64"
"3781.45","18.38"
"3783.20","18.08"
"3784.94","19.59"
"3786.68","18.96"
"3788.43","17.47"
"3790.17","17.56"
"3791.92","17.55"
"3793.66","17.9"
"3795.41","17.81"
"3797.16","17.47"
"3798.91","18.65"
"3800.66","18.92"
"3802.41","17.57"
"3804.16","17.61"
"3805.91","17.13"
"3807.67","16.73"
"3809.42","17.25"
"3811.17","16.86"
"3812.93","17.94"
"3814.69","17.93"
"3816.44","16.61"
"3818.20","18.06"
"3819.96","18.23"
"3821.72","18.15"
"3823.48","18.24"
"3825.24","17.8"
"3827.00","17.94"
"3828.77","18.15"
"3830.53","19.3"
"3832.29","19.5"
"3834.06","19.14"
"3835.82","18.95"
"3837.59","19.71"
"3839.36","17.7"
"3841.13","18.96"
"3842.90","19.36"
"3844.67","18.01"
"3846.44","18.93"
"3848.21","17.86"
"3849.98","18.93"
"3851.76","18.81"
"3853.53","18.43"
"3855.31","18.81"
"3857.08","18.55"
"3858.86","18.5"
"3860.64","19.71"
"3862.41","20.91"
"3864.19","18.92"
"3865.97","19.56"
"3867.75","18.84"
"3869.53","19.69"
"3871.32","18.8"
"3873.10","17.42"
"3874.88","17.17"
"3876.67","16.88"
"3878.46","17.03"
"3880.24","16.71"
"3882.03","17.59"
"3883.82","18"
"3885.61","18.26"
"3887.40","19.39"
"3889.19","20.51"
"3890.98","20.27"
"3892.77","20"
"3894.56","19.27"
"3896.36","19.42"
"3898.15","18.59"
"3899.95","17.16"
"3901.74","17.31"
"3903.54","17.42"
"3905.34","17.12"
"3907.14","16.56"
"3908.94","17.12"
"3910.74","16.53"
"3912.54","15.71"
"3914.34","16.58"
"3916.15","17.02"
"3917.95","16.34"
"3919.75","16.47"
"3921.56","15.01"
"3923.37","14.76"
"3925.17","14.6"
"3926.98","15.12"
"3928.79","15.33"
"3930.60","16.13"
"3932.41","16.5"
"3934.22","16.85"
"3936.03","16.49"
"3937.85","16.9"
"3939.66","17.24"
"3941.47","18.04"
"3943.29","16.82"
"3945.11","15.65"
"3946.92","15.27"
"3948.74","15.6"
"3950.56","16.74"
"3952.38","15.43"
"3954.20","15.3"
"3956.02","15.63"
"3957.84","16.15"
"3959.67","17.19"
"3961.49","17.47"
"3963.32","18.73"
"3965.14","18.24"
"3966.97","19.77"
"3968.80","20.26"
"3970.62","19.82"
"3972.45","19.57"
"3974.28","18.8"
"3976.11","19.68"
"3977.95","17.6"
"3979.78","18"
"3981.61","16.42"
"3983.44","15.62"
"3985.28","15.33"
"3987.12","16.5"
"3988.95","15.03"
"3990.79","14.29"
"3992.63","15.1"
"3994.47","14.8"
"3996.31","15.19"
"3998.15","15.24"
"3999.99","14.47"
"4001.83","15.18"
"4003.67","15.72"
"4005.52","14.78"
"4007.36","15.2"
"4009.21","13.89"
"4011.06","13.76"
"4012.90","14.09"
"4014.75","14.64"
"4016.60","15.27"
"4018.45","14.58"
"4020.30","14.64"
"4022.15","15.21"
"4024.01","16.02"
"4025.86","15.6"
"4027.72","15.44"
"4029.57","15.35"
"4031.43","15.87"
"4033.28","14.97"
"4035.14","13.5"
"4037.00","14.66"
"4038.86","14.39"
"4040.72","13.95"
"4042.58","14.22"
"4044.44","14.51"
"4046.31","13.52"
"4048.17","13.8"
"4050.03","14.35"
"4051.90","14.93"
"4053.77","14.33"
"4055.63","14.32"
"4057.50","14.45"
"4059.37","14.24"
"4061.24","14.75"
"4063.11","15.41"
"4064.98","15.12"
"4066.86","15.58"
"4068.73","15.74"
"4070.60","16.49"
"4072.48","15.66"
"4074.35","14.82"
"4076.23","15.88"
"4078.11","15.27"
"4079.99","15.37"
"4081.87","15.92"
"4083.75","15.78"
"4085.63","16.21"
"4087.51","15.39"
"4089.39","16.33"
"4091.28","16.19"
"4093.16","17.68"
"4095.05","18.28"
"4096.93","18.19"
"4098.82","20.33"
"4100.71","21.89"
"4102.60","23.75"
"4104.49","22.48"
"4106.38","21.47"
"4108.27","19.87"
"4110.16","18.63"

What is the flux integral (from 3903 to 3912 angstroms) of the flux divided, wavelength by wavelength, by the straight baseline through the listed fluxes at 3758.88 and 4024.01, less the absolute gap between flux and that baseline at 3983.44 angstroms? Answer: 7.5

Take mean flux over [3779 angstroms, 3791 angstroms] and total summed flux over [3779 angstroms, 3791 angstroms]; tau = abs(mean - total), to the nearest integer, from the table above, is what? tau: 110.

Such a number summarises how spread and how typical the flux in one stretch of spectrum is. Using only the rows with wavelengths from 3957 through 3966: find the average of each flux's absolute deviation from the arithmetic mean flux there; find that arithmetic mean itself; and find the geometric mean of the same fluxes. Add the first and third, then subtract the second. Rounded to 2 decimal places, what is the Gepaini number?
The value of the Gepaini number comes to 0.72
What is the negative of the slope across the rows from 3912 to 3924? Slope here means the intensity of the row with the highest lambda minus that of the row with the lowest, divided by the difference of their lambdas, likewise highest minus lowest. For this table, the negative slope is 0.09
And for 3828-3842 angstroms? -0.07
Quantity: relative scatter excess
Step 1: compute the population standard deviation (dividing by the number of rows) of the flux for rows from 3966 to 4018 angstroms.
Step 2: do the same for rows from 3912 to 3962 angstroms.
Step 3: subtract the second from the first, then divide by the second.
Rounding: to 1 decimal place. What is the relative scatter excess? 1.3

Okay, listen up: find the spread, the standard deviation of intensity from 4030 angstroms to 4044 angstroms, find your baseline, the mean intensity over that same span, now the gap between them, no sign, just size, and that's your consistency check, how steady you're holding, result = 13.8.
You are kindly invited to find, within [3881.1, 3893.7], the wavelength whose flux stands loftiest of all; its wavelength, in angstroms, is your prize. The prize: 3889.19 angstroms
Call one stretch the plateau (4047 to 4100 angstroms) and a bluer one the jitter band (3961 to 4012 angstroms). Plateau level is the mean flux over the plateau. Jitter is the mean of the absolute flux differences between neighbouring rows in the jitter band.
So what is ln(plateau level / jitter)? 3.01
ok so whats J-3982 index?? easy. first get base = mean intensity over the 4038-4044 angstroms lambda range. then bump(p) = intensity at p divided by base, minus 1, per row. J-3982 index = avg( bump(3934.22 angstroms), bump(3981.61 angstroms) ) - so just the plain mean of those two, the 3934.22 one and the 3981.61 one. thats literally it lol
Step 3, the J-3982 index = 0.17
